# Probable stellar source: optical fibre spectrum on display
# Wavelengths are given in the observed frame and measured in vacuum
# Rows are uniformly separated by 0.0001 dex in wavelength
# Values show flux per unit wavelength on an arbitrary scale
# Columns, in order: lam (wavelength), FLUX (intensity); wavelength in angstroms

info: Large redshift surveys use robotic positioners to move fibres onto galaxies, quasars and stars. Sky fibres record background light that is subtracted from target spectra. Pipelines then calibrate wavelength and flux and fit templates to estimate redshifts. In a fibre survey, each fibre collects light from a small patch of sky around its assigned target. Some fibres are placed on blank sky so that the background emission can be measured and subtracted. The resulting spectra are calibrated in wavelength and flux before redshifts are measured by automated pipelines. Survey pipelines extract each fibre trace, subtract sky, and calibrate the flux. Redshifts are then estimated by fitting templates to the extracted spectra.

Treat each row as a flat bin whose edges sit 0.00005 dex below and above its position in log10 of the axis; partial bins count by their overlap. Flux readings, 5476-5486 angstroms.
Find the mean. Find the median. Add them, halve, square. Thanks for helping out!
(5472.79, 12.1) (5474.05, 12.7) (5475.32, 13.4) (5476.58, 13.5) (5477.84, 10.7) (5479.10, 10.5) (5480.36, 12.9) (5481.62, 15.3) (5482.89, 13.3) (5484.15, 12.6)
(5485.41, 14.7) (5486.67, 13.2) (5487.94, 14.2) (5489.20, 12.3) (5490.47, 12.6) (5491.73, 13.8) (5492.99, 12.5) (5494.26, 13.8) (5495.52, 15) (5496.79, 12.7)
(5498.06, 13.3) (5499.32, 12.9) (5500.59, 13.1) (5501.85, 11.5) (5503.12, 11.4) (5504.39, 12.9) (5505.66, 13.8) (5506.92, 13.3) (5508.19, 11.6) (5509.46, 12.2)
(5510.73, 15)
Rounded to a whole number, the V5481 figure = 169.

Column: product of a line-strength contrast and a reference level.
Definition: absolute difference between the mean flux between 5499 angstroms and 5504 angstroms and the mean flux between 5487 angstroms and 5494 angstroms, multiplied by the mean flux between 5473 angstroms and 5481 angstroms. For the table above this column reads 11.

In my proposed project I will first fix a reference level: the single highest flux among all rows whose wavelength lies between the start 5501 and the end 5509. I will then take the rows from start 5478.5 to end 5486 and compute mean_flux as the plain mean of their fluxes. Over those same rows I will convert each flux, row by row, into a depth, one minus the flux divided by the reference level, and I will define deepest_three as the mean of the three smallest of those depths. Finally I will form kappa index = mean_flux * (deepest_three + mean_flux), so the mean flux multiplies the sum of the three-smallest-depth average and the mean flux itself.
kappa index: 174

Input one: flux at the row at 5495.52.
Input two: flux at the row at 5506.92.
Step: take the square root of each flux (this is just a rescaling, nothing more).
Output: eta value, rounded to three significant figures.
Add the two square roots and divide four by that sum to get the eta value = 0.532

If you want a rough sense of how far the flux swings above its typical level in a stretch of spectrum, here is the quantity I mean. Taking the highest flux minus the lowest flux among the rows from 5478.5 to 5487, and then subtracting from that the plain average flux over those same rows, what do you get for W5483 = -8.4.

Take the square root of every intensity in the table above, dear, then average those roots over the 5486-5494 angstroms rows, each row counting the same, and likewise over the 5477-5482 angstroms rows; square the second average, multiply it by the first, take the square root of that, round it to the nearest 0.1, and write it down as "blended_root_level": 6.7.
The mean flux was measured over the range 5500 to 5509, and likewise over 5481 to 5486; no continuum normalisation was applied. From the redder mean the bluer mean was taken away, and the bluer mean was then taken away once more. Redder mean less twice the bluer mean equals -15.4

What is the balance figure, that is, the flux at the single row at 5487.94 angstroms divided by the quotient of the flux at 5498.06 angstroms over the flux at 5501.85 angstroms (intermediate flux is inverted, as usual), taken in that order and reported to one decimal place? 12.3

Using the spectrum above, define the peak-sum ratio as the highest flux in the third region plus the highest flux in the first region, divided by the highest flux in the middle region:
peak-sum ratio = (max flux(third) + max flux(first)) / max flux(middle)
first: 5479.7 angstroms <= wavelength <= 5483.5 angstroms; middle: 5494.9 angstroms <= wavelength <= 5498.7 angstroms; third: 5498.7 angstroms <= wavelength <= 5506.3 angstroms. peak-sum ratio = 1.94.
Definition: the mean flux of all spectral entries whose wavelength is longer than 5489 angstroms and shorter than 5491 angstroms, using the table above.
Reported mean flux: 12.4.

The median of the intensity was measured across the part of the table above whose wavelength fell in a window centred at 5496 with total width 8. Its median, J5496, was 13.1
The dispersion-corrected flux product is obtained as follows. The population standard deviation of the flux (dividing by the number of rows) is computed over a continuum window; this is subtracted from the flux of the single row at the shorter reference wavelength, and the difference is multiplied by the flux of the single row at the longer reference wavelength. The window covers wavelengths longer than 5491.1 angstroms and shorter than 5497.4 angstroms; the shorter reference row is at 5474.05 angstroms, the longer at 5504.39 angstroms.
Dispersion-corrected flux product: 152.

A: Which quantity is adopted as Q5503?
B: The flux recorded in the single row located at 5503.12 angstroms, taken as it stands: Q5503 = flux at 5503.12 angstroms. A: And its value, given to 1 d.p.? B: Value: 11.4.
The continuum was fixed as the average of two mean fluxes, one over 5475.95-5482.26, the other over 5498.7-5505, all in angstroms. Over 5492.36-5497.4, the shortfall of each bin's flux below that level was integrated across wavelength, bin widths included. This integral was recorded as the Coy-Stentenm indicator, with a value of -5.2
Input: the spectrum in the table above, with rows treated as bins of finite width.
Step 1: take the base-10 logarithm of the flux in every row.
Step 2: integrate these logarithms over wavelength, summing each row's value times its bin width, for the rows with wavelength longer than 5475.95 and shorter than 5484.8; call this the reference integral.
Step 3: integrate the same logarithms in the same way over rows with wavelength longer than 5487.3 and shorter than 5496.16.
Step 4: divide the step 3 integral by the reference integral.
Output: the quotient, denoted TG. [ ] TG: 1.03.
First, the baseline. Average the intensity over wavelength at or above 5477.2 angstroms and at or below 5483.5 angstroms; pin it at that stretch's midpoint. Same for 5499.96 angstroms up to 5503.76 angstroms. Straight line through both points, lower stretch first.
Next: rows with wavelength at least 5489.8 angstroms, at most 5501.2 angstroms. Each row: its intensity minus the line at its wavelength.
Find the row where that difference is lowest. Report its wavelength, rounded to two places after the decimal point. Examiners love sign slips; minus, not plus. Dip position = 5492.99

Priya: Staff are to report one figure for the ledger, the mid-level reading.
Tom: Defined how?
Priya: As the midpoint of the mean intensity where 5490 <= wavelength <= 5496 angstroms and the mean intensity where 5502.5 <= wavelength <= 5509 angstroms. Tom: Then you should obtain 13.07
